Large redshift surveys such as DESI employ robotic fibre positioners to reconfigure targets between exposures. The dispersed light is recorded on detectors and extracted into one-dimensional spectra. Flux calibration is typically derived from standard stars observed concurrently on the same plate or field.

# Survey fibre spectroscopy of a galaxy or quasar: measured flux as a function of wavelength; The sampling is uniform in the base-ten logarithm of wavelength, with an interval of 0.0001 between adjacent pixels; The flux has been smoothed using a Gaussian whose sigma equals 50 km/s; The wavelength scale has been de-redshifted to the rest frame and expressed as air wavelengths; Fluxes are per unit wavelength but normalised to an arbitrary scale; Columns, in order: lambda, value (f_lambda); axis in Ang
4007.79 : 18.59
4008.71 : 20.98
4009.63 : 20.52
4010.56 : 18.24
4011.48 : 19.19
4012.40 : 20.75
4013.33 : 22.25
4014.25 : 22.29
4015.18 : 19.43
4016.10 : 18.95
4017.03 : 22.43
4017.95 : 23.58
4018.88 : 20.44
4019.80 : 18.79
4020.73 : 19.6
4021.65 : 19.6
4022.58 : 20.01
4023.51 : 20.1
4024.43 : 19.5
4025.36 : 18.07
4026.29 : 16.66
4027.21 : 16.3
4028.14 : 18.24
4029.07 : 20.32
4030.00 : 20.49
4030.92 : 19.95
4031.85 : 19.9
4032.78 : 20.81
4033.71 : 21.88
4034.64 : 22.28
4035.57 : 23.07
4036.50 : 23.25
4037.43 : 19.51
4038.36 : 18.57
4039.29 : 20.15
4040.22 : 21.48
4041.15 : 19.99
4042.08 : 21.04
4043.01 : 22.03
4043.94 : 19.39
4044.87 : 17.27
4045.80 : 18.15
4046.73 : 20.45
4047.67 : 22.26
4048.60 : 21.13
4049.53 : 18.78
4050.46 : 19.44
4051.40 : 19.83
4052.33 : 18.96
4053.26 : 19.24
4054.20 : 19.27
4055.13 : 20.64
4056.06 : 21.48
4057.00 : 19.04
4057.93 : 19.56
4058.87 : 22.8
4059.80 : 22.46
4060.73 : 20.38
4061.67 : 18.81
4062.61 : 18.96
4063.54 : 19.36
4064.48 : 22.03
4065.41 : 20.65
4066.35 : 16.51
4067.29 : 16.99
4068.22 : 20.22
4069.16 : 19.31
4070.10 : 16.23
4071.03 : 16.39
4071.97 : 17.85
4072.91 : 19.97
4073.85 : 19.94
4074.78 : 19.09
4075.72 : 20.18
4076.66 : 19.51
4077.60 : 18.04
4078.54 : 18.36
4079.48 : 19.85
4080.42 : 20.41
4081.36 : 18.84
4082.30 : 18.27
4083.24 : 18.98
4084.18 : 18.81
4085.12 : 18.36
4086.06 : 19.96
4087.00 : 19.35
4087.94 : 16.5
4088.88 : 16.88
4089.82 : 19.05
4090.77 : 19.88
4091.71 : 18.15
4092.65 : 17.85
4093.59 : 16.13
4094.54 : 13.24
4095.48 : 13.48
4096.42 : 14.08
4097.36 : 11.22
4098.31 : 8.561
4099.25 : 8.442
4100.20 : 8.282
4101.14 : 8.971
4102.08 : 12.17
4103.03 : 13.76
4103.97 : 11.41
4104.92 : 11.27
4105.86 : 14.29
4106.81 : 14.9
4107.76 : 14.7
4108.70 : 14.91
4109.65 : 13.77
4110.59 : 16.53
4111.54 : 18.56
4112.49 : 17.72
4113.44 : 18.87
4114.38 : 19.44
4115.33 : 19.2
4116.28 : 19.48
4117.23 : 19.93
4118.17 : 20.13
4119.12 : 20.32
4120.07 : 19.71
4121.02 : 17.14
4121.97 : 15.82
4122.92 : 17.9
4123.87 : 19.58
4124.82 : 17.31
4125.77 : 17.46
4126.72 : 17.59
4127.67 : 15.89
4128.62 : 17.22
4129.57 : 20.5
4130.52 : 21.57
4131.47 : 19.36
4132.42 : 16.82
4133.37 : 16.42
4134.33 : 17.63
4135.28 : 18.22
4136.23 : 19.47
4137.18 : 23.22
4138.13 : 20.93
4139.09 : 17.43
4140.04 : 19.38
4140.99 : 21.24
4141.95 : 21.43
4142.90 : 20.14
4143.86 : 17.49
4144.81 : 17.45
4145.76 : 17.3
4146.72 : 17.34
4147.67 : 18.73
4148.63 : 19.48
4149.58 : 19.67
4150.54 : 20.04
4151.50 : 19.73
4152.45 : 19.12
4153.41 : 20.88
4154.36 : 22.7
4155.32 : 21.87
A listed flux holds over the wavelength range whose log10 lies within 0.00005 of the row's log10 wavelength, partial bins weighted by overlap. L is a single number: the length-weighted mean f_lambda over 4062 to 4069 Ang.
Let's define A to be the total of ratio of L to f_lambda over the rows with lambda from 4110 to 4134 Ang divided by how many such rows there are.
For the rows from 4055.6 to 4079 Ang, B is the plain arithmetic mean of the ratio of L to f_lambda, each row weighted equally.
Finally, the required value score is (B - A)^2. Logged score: 0.0025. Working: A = 1.05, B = 1.00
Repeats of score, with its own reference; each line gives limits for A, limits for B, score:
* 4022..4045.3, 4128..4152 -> 0.0020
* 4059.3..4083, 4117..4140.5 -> 0.0008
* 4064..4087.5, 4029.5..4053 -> 0.0052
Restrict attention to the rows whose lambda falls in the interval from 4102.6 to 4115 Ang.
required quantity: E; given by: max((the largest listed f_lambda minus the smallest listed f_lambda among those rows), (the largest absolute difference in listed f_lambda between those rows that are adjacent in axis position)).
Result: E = 8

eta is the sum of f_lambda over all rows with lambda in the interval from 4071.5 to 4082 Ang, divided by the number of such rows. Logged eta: 19.3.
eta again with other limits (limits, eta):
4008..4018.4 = 20.8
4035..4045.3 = 20.5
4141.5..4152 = 19.0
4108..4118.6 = 18.0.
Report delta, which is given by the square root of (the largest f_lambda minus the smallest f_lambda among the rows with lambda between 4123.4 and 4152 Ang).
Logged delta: 2.7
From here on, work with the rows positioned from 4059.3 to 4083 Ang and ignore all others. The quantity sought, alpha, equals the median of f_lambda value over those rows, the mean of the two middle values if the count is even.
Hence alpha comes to 19.3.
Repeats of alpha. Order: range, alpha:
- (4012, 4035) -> 20.0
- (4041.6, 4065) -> 19.6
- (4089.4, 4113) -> 14.1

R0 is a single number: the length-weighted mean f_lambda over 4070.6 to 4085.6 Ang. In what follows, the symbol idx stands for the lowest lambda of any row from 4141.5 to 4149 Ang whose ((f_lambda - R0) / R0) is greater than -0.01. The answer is 4141.95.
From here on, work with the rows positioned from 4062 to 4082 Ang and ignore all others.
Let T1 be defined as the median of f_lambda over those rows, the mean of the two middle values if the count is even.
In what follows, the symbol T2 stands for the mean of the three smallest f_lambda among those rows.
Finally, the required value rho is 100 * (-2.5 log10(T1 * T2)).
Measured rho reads -625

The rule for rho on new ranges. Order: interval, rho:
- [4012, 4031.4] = -633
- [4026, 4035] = -634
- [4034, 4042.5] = -652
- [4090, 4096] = -596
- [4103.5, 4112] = -563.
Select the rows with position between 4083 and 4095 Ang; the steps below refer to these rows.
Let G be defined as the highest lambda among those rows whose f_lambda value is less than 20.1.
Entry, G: 4094.54 Ang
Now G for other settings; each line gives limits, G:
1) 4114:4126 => 4125.77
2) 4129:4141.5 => 4140.04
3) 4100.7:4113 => 4112.49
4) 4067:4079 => 4078.54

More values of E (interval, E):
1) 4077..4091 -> 4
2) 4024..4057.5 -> 7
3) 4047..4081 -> 7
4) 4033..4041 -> 5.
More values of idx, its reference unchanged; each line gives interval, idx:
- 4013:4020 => 4013.33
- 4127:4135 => 4129.57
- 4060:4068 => 4060.73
